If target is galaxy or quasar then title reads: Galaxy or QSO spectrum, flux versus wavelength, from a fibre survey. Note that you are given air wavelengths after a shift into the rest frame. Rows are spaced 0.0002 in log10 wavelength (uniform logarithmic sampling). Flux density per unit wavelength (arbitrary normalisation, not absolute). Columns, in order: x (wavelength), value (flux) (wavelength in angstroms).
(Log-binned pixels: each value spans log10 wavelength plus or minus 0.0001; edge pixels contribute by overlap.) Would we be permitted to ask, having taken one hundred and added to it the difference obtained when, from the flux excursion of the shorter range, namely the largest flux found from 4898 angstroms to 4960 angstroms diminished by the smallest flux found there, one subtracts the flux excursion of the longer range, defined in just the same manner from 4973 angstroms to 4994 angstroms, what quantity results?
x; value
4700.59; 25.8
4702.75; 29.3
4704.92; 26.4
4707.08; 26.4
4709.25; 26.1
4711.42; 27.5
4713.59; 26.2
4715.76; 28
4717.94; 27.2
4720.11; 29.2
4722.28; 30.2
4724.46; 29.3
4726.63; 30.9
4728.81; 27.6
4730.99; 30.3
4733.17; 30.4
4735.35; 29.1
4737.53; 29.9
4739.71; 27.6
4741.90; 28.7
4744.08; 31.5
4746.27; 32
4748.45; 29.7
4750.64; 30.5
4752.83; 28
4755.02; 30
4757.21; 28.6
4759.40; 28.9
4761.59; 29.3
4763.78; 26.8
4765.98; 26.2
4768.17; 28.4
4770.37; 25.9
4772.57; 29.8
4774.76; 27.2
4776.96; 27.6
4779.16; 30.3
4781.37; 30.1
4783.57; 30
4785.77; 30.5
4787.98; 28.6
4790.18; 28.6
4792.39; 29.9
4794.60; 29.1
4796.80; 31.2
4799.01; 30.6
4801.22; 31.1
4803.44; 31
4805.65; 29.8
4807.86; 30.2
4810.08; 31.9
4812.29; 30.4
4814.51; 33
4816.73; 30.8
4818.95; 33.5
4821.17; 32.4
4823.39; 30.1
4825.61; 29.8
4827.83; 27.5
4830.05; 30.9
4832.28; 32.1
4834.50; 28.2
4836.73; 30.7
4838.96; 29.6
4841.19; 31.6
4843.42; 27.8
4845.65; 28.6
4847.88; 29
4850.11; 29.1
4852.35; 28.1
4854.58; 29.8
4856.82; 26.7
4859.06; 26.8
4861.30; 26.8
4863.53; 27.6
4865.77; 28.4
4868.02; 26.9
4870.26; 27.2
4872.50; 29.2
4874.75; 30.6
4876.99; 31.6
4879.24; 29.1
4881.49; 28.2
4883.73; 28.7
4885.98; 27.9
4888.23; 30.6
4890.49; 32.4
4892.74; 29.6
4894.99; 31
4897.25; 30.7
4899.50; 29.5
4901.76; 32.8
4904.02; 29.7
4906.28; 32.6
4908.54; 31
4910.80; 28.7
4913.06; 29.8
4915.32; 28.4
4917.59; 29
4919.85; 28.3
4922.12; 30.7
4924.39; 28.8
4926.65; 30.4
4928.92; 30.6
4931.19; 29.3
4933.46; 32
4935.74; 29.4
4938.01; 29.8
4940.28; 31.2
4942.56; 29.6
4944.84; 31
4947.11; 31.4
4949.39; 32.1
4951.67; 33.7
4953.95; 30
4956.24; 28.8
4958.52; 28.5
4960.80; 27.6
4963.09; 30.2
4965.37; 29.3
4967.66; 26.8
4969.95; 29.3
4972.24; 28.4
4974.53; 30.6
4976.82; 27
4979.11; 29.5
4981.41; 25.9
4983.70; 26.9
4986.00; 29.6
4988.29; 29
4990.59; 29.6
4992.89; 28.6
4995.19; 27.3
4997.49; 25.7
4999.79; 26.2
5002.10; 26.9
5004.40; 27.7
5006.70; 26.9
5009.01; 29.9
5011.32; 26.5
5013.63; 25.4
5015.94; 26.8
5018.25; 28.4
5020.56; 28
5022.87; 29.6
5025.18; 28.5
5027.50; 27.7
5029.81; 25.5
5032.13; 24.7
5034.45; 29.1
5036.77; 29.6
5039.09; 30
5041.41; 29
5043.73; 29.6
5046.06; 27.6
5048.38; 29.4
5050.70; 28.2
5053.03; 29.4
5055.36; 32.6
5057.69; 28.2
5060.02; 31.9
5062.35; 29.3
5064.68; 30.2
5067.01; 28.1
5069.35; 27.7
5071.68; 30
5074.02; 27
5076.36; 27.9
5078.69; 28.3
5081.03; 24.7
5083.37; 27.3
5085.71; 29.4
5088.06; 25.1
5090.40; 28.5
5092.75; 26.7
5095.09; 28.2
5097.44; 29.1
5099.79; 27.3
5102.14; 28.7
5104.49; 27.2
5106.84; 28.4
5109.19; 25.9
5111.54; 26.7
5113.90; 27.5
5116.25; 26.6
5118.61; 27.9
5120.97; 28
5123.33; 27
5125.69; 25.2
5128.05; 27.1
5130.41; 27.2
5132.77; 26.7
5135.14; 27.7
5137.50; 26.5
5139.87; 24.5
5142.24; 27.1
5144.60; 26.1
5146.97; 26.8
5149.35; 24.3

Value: 101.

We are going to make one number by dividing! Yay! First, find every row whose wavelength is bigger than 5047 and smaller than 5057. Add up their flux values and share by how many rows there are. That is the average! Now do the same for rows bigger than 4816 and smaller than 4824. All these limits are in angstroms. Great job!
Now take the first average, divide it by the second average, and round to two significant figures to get 0.94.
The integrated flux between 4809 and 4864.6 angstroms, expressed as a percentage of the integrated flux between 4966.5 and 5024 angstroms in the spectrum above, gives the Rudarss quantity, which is 103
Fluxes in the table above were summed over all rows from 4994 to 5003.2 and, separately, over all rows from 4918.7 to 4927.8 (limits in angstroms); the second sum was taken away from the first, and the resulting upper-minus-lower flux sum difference -12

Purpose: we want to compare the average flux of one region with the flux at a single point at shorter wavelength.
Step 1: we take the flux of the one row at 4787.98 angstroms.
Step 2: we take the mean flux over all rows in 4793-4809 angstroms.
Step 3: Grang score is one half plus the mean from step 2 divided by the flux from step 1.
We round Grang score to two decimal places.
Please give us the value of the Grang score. 1.56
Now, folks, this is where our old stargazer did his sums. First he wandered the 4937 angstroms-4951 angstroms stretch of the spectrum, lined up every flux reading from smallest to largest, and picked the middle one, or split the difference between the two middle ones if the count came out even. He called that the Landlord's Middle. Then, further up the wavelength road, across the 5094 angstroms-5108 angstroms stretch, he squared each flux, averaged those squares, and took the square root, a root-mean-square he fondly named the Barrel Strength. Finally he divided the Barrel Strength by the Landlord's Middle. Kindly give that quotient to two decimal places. 0.91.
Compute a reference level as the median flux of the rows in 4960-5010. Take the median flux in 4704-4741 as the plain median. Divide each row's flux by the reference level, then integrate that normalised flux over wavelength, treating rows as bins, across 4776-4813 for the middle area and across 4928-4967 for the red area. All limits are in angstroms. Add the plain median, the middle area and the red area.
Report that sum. 110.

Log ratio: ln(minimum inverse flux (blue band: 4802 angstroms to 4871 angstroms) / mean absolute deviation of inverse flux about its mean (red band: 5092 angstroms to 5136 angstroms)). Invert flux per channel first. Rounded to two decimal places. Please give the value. 3.42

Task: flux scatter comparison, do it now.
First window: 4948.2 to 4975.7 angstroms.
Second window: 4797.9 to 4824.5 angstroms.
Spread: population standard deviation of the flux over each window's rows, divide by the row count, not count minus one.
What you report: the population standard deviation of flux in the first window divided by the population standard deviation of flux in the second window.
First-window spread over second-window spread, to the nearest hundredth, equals 1.59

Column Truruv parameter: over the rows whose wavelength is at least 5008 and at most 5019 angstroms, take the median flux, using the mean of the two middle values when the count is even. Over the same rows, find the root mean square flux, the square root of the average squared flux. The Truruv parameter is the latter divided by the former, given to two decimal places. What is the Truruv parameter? 1.02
